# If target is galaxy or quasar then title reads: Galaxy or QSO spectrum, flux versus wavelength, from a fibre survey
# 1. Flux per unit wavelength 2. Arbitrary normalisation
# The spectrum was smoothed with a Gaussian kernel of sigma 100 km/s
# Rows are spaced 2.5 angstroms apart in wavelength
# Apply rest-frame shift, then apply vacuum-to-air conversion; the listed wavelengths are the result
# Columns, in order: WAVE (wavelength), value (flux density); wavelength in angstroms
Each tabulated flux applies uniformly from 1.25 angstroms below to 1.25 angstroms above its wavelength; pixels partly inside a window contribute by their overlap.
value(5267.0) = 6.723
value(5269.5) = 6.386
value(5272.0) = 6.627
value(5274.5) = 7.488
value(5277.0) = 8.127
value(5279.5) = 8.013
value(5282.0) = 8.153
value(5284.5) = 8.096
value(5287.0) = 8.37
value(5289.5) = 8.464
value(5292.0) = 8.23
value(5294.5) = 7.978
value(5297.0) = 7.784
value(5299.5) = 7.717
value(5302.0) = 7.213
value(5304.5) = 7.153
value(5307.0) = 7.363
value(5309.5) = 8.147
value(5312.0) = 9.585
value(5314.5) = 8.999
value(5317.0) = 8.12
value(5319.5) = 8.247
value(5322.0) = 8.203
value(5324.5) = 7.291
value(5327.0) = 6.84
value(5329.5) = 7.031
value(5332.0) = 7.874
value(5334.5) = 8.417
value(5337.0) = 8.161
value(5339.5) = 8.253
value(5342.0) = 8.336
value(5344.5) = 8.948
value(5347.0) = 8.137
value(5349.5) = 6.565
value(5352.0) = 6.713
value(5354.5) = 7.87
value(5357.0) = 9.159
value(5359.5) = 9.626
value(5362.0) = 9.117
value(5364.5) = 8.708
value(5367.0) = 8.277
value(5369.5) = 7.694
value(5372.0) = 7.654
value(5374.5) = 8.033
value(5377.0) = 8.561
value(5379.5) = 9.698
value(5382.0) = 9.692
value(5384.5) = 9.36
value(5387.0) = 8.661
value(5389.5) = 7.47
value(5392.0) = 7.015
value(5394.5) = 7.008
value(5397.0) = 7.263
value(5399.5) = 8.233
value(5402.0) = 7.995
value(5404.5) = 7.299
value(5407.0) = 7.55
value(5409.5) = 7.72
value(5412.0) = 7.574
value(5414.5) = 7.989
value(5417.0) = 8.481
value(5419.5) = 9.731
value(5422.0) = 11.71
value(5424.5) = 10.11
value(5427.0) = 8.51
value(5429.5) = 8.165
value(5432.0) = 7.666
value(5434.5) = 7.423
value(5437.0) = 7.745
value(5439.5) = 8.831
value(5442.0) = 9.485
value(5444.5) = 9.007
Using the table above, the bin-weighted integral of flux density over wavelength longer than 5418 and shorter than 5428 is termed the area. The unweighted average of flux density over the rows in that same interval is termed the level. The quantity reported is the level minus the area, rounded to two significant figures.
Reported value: -90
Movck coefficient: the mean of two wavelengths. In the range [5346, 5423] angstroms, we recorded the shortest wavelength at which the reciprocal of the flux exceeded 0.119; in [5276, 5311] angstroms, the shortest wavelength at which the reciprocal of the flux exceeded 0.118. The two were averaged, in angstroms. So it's 5312.0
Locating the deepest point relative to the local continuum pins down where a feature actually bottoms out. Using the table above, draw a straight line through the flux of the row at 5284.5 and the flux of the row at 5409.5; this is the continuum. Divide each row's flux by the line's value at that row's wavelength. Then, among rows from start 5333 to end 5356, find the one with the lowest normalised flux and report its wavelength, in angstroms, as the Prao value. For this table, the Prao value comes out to 5349.5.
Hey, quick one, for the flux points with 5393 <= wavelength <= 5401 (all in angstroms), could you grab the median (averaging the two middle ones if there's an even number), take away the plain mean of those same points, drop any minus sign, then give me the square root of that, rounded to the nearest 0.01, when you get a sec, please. 0.49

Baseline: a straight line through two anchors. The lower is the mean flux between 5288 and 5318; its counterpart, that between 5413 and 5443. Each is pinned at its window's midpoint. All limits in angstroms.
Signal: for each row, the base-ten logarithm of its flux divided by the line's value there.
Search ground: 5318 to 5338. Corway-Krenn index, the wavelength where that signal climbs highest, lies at 5334.5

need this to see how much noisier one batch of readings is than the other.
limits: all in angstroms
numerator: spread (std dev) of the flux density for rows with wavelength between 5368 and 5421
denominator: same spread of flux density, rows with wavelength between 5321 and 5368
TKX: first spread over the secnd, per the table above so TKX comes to 1.0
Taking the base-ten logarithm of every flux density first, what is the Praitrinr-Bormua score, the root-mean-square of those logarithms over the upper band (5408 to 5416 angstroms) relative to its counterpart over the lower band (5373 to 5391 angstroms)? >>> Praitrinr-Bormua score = 0.94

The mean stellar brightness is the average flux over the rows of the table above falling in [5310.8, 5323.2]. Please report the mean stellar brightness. 8.63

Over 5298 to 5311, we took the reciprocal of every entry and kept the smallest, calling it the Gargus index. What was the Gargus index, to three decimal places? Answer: 0.123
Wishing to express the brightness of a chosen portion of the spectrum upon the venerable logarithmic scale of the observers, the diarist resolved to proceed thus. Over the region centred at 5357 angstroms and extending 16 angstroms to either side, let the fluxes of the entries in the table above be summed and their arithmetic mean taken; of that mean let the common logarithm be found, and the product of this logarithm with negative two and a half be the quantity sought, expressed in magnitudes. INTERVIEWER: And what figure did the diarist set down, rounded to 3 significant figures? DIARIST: -2.29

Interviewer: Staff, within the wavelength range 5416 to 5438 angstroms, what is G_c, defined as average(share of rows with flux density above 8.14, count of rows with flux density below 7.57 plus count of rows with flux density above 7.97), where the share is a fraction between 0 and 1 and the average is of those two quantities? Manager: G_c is 3.8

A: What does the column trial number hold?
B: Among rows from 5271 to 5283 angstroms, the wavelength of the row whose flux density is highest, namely 5282.0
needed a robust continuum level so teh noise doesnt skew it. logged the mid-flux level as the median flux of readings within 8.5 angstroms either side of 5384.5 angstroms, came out 8.7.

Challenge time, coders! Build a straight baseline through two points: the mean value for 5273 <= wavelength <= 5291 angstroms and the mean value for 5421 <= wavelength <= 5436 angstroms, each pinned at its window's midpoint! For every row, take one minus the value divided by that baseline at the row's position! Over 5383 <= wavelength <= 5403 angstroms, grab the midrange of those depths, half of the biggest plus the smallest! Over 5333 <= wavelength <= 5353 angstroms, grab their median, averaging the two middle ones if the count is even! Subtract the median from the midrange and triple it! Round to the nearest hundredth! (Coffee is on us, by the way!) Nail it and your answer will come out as 0.10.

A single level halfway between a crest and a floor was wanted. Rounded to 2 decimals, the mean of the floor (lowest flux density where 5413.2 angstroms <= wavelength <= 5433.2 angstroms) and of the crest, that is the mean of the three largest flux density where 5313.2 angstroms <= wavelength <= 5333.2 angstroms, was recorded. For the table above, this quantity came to 8.07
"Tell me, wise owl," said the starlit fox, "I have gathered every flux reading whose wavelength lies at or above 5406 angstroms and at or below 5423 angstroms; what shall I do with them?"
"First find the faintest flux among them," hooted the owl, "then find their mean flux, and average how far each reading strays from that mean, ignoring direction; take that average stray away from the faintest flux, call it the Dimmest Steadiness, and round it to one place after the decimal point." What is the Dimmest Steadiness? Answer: 6.4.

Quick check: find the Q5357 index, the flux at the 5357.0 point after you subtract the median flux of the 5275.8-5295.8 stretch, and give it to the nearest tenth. 1.0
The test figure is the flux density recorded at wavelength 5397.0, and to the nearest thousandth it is 7.263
